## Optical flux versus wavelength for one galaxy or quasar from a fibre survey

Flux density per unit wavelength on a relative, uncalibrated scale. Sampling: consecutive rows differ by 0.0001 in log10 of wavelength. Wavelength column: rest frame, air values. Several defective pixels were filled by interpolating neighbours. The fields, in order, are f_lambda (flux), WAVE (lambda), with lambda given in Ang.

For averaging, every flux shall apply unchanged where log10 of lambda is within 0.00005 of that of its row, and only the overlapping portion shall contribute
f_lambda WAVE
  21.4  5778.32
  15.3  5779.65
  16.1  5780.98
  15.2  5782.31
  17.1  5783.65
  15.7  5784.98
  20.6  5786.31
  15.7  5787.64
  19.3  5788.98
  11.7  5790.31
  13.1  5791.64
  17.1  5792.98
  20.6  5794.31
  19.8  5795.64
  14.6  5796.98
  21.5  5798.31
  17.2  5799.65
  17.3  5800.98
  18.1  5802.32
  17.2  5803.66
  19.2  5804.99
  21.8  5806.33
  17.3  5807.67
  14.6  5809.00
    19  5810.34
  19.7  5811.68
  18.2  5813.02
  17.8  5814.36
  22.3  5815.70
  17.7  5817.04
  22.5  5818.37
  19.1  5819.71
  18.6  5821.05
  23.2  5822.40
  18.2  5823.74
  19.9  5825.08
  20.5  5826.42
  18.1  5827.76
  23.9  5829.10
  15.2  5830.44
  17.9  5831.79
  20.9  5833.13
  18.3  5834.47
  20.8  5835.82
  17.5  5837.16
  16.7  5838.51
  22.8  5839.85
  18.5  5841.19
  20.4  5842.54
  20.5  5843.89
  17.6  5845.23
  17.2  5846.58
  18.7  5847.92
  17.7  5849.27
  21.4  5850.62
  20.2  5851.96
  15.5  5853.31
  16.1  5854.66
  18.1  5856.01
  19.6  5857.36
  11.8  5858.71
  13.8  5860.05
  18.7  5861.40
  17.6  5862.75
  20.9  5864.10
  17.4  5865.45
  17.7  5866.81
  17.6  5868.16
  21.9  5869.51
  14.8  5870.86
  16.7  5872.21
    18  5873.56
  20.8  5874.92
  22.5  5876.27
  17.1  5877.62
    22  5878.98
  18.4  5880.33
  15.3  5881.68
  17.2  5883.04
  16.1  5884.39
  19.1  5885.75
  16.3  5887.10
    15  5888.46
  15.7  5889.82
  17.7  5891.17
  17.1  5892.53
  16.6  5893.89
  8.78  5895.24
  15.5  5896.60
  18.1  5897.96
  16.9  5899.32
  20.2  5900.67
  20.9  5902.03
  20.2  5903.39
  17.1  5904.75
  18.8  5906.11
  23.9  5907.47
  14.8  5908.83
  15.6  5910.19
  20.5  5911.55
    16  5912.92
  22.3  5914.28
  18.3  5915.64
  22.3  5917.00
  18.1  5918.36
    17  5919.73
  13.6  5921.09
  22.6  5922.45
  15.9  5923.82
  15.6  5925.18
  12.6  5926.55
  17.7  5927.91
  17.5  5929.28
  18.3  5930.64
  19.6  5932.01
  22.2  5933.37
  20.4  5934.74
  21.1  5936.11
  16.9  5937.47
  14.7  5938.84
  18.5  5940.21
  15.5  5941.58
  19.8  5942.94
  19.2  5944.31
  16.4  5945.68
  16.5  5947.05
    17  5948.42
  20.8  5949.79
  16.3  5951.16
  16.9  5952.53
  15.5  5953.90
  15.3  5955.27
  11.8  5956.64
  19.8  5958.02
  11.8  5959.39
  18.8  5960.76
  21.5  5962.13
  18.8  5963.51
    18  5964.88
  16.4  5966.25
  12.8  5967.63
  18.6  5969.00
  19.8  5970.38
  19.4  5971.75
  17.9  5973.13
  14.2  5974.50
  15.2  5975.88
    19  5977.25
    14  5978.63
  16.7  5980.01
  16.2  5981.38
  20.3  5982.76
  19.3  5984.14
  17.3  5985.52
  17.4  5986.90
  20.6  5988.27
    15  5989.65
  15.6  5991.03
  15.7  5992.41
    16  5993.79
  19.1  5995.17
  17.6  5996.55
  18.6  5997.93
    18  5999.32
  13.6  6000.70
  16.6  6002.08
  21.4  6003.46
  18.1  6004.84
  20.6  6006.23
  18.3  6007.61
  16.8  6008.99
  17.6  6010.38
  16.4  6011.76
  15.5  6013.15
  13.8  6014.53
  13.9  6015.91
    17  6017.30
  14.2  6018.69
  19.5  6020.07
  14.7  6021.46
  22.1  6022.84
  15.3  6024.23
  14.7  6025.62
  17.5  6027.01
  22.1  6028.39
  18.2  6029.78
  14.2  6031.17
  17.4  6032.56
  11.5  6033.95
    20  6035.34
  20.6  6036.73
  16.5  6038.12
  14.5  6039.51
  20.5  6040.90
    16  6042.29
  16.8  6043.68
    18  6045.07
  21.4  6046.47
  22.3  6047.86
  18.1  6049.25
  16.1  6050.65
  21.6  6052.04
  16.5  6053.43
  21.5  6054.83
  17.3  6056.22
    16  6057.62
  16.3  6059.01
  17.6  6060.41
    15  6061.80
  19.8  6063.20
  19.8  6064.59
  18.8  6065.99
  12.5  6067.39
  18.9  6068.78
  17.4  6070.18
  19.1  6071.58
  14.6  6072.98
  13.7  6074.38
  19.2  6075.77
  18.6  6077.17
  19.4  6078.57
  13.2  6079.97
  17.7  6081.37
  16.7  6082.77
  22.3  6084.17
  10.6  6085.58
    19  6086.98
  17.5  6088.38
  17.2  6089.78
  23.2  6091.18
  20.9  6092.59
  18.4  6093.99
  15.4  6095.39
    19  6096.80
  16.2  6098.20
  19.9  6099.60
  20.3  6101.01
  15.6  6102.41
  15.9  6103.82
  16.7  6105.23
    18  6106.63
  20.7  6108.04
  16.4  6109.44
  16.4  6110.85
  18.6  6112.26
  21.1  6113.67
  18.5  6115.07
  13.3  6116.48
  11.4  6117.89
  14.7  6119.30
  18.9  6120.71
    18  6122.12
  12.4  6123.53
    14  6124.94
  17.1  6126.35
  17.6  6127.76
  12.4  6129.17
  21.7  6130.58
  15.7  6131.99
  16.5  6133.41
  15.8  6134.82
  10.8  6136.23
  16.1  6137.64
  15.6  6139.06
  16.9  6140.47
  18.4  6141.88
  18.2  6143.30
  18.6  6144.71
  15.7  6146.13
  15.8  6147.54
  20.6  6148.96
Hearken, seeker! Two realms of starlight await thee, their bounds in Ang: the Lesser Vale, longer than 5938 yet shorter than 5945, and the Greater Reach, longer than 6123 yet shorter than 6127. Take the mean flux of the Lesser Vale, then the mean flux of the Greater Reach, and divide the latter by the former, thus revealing 0.83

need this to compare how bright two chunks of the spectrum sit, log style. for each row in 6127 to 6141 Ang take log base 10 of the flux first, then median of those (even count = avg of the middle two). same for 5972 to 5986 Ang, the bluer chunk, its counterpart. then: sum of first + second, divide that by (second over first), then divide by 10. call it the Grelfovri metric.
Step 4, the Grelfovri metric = 0.238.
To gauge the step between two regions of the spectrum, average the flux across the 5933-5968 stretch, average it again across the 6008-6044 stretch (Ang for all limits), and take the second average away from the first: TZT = 0.6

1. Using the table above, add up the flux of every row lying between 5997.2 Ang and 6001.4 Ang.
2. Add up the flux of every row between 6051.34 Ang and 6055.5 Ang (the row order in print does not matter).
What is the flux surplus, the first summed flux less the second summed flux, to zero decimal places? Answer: -9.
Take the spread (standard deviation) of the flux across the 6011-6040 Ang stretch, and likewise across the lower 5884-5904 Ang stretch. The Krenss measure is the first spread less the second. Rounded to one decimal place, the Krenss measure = 0.0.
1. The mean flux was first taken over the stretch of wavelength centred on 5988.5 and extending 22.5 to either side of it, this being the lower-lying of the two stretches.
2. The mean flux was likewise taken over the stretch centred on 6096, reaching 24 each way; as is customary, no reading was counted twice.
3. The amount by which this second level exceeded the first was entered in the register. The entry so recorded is 0.0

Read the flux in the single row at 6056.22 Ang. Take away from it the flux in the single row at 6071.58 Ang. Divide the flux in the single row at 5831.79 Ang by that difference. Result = -10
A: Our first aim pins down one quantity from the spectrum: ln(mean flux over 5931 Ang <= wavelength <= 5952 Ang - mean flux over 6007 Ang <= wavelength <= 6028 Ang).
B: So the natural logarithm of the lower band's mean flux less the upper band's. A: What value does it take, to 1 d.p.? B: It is 0.6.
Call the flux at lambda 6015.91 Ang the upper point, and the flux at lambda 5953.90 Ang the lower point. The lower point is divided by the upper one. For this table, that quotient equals 1.12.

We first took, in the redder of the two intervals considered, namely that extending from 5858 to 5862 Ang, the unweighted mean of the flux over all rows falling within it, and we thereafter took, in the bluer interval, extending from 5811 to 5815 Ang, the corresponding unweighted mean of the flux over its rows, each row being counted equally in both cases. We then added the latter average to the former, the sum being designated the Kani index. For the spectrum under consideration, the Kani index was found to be 33.3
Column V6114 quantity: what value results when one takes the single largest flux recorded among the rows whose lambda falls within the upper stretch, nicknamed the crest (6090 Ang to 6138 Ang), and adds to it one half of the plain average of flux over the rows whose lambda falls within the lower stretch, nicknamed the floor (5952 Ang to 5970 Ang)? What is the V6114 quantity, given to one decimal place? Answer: 31.5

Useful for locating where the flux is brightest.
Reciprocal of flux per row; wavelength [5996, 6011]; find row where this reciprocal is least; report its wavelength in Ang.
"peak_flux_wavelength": 6003.46 Ang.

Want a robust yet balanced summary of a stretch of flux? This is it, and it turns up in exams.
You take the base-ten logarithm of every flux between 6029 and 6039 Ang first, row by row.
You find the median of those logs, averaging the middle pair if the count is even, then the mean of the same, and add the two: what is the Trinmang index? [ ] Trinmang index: 2.46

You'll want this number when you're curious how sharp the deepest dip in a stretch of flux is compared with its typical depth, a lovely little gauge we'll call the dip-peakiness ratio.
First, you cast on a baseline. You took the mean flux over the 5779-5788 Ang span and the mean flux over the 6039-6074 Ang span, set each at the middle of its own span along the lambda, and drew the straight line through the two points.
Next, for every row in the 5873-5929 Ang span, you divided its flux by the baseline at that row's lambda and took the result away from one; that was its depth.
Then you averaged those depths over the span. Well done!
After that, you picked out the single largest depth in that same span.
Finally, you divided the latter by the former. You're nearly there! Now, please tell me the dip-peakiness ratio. -13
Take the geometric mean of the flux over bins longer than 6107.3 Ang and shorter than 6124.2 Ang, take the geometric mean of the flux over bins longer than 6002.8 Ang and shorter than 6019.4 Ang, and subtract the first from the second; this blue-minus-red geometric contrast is 0.40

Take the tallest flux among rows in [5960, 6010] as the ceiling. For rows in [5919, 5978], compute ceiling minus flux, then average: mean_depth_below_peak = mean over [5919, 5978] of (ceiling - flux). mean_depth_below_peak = 4.1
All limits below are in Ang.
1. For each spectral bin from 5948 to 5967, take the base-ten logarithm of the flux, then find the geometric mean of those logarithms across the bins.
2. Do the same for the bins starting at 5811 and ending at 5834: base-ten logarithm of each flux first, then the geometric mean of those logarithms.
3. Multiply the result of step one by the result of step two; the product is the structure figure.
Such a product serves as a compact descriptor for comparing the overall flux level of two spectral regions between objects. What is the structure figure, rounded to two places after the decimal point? 1.58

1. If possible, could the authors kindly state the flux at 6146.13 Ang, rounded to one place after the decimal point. 15.7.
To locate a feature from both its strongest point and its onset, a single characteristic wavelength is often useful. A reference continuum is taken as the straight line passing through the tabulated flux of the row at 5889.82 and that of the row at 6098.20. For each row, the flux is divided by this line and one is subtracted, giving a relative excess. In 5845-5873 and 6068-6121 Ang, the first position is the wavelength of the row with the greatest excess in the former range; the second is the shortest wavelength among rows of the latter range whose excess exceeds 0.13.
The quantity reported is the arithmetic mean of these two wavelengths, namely 5969.1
